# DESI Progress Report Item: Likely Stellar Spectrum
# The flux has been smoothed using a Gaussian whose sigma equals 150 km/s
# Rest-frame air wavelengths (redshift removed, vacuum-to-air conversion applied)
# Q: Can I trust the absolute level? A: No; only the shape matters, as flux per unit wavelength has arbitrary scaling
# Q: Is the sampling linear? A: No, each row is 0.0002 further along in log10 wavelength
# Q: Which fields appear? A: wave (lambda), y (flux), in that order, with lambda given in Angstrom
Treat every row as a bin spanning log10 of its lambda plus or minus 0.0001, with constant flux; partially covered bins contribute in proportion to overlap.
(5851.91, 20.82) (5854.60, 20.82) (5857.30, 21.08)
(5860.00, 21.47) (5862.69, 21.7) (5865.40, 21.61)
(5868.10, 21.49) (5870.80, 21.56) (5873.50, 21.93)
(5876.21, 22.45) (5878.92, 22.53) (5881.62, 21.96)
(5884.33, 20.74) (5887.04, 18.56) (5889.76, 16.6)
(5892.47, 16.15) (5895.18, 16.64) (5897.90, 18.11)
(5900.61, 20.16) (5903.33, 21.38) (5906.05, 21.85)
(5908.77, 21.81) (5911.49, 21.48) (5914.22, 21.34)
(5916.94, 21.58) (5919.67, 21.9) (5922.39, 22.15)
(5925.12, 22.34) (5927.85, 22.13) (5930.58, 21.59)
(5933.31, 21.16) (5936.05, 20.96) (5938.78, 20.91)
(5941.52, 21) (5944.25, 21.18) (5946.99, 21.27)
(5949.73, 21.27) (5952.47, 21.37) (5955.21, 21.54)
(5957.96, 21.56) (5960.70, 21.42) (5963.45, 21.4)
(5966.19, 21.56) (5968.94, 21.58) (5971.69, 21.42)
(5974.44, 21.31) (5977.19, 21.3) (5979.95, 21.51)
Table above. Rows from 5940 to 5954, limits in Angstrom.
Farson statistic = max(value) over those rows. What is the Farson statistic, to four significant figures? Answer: 21.37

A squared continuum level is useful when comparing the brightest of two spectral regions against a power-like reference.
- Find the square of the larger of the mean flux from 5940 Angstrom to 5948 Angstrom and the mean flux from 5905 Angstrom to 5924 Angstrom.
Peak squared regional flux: 472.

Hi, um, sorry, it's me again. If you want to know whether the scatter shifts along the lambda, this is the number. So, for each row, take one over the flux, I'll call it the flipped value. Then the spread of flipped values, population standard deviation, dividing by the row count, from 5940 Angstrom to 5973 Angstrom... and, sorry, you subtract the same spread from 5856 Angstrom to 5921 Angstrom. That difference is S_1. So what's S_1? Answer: -0.0048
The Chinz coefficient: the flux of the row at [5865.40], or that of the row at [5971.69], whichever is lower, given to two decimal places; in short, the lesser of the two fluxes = 21.42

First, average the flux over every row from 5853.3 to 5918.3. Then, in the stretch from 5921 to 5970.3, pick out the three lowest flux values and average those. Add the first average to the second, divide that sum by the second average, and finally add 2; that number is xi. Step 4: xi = 3.984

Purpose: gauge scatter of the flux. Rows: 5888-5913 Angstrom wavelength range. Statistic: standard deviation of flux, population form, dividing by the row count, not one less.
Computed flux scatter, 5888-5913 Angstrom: 2.3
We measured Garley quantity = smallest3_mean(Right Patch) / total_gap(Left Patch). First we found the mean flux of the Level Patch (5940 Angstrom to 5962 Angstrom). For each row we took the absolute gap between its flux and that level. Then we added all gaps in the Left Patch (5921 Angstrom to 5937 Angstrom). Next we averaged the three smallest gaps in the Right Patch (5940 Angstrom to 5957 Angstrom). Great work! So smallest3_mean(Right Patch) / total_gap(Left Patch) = 0.015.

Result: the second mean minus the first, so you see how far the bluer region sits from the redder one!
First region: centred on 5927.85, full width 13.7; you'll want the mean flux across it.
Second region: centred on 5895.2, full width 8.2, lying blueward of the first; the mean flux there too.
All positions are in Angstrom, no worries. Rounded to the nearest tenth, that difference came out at -4.9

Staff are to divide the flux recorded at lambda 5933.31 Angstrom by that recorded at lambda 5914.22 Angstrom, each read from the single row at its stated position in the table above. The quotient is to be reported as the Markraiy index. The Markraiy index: 0.99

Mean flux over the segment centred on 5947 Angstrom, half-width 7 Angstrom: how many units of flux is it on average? 21.2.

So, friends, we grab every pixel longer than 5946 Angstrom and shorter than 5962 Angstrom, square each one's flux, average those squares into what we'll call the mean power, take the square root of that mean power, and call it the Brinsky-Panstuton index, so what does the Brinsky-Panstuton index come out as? 21.4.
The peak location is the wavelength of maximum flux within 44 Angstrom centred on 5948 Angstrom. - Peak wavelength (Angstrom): 5927.85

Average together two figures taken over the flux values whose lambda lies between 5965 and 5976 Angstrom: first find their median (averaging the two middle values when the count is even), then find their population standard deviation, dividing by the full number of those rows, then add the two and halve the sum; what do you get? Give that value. 10.8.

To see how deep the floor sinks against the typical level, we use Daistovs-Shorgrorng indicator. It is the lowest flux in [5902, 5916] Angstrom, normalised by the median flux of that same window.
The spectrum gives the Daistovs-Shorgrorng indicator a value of 0.993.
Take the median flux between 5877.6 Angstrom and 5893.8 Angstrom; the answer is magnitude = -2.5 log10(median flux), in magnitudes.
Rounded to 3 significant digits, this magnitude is -3.23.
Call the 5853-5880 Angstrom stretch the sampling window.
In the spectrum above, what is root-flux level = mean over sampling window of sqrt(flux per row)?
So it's 4.65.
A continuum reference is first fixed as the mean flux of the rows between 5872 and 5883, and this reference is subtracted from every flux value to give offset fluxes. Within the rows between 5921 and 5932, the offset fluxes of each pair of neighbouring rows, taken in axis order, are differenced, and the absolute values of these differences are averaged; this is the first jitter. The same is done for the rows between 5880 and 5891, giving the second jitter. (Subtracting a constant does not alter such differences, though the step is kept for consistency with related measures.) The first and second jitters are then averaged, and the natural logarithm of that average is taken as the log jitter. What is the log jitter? 0.0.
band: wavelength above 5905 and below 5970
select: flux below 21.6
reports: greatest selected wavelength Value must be 5968.94 Angstrom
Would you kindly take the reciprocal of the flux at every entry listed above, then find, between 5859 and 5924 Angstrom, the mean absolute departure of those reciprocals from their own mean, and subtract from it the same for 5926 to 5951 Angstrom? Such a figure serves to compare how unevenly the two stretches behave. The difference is 0.0035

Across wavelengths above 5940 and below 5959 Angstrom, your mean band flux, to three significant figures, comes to 21.3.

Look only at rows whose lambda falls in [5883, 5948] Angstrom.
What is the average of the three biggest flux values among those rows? 22.2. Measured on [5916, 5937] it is 22.2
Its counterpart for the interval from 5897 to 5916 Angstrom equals 21.7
